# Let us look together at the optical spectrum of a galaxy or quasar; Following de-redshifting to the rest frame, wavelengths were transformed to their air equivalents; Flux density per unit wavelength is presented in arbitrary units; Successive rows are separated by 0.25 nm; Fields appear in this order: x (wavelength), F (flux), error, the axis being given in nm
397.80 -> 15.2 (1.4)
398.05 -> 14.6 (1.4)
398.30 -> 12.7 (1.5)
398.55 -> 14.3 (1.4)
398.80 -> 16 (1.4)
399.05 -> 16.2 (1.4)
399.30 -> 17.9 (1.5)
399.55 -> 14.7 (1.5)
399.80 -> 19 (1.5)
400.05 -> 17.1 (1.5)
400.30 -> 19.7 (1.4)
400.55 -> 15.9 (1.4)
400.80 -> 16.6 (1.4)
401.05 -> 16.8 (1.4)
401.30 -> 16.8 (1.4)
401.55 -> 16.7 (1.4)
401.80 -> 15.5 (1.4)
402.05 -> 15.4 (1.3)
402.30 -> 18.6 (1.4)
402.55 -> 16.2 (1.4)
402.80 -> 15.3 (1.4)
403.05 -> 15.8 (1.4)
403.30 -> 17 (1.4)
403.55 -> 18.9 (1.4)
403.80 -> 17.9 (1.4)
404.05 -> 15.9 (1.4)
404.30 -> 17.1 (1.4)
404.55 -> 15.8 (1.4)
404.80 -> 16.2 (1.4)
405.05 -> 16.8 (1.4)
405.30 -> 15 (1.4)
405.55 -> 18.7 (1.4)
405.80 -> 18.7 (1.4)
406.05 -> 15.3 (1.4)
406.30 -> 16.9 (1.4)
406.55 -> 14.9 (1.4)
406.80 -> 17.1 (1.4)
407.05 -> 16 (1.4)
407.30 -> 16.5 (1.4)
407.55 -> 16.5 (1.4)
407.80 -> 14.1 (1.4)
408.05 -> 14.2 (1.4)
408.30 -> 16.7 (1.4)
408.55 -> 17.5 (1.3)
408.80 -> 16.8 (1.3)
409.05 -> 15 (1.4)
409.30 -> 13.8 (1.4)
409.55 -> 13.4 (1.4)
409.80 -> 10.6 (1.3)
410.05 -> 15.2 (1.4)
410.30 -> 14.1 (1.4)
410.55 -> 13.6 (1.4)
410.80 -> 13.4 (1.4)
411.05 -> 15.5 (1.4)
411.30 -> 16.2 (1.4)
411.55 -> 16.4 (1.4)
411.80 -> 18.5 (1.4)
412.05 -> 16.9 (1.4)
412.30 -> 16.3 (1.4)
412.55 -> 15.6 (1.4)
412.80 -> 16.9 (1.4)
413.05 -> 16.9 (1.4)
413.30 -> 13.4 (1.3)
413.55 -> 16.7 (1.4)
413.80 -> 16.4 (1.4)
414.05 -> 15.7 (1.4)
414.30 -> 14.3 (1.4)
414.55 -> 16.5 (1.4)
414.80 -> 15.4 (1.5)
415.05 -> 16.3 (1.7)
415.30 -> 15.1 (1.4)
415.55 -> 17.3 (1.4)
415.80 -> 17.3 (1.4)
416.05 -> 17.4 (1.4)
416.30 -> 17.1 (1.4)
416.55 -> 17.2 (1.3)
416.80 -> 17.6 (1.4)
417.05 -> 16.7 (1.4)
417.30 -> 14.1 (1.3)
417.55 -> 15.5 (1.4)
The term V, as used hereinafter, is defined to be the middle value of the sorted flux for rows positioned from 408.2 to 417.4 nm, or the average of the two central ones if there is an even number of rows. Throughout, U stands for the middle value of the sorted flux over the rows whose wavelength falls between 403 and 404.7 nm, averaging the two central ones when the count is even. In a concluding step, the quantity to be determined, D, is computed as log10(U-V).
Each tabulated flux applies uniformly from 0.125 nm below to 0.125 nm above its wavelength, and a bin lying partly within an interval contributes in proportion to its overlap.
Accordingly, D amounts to -0.2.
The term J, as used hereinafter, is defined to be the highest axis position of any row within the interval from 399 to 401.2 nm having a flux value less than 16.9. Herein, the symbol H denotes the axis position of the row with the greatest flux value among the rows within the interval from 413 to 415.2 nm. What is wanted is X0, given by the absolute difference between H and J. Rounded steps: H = 413.05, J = 401.05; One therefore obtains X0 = 12.00 nm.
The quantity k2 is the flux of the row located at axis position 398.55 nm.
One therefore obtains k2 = 14.3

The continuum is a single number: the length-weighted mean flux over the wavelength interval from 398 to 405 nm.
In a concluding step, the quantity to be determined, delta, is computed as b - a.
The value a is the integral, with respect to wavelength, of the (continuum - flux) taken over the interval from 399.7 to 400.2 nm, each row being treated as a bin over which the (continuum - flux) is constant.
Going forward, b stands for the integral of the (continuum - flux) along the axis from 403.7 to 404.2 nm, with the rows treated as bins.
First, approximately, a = -0.81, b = -0.2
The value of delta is 0.6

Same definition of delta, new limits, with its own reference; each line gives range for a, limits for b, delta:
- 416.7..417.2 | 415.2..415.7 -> 0.3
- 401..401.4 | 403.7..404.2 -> -0.1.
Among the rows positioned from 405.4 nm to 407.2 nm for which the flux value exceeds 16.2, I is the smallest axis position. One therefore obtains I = 405.55 nm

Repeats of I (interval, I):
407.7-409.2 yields 408.30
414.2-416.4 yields 414.55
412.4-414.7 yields 412.80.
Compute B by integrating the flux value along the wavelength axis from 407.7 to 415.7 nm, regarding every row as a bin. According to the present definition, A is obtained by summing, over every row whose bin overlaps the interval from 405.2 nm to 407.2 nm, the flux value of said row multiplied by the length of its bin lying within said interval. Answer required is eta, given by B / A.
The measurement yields 3.73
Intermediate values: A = 33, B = 124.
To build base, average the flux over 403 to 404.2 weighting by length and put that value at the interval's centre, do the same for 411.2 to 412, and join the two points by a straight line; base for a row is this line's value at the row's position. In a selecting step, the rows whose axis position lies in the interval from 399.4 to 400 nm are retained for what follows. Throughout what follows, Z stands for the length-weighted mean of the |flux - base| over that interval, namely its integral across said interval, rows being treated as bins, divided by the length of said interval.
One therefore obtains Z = 1.8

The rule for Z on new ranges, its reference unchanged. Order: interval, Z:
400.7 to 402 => 0.8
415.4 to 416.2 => 0.4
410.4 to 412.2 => 1.7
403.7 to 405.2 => 0.8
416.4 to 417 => 0.4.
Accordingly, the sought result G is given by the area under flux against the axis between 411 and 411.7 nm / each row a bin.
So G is 11.3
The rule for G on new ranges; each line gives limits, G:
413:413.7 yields 10.9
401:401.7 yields 11.7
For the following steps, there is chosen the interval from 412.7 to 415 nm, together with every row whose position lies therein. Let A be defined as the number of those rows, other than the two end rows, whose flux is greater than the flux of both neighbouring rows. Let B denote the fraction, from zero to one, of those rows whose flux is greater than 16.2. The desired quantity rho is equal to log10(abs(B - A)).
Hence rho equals 0.16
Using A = 2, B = 0.56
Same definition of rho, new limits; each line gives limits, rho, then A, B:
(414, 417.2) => 0.52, 4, 0.69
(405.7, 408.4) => 0.16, 2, 0.55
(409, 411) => 0.00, 1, 0.00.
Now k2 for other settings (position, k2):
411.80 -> 18.5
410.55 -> 13.6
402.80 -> 15.3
